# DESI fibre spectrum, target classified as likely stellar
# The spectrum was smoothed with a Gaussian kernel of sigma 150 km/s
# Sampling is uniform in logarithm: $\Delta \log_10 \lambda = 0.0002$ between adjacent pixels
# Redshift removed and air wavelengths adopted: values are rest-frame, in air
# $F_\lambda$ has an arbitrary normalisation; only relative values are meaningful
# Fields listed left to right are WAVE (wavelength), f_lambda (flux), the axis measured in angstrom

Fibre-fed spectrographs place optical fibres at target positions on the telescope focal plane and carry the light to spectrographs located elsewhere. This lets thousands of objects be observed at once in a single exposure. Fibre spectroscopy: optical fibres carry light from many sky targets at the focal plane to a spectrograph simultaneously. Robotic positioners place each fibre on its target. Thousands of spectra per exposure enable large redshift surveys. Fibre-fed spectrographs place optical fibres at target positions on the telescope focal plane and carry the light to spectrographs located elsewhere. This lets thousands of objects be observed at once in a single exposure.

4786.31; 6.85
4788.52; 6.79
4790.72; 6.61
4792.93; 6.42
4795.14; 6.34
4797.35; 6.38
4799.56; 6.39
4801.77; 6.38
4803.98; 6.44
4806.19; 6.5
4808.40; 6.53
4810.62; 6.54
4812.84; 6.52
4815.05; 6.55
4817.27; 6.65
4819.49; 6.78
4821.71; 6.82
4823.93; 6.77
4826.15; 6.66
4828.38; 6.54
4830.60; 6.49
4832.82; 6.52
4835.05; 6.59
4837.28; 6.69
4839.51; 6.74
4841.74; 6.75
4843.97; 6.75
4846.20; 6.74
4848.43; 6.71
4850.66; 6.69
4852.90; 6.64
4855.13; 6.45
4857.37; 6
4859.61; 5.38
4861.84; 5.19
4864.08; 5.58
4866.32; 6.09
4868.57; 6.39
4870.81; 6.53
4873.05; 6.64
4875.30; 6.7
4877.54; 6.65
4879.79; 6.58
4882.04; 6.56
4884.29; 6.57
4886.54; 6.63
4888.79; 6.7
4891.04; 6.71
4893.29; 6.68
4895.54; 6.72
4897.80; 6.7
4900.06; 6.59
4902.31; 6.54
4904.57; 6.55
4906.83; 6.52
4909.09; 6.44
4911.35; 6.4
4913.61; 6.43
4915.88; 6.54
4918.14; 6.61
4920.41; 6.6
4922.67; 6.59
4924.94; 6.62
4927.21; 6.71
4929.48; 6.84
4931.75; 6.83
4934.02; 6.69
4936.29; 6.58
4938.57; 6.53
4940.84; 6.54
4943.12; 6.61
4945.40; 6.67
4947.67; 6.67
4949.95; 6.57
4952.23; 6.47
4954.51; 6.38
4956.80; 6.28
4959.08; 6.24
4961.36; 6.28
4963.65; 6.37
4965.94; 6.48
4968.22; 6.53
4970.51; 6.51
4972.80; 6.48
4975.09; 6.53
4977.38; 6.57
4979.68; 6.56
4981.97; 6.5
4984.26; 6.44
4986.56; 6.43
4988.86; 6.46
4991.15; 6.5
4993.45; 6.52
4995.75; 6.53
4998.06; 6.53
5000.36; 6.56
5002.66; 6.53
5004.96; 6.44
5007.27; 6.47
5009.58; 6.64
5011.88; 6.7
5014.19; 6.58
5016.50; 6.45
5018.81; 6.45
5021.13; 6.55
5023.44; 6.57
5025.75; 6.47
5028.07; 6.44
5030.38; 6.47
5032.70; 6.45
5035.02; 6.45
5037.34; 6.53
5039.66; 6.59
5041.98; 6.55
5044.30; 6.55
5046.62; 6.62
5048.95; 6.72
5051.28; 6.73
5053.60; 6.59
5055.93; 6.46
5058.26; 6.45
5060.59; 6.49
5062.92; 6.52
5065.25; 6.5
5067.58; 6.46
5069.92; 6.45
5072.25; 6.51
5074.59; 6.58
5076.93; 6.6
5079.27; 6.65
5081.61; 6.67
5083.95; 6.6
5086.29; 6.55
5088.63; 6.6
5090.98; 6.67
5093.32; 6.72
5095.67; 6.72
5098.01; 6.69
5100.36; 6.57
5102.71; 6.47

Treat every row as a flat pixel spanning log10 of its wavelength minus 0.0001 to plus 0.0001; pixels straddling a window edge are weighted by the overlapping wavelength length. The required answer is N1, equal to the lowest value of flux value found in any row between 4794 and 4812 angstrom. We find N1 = 6.34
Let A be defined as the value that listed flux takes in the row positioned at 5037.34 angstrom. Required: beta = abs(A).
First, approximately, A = 6.53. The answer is 6.5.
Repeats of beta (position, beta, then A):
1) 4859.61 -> 5.4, 5.38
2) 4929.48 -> 6.8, 6.84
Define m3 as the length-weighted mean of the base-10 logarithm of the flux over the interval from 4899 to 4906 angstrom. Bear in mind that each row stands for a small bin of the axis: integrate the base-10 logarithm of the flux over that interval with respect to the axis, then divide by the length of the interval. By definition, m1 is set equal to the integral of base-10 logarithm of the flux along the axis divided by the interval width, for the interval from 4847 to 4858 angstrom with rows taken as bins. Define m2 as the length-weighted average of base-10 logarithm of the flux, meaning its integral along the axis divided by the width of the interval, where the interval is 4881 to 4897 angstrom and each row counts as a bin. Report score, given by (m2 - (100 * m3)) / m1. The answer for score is -99.3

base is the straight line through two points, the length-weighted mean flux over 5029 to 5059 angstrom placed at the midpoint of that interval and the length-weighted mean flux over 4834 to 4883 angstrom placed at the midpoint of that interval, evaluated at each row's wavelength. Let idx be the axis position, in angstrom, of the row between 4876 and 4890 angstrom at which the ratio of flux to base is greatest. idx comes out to 4888.79 angstrom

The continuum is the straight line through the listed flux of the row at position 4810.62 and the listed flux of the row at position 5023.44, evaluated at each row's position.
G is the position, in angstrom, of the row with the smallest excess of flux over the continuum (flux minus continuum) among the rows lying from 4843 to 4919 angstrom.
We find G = 4861.84 angstrom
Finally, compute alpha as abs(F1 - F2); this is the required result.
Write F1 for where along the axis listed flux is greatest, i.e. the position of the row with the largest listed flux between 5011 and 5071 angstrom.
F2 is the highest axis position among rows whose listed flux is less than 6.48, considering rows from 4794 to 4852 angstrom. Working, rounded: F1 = 5051.28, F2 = 4803.98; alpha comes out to 247.3 angstrom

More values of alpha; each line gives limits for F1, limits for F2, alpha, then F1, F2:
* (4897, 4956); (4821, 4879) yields 60.9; 4929.48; 4868.57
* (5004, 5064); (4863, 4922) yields 137.7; 5051.28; 4913.61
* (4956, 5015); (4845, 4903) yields 143.3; 5011.88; 4868.57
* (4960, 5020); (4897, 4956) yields 57.4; 5011.88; 4954.51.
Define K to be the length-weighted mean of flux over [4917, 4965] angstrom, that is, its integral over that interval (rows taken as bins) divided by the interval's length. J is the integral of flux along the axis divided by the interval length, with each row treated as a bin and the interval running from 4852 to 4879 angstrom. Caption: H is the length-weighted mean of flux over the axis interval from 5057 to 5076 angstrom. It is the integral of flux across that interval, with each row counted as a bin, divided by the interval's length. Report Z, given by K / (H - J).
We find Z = 21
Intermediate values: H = 6.50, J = 6.19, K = 6.56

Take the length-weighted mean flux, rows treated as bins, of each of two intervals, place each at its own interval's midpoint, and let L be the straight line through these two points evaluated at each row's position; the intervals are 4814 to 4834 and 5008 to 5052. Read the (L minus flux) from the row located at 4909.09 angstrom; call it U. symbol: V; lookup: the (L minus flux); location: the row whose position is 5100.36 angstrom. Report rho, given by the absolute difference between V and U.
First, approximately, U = 0.16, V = -0.05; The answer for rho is 0.22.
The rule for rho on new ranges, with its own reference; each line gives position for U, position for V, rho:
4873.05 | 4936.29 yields 0.03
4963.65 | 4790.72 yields 0.16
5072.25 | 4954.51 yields 0.18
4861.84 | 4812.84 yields 1.31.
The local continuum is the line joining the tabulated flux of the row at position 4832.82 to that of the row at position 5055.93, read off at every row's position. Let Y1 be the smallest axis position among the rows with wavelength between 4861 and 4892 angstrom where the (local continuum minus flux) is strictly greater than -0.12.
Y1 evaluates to 4861.84 angstrom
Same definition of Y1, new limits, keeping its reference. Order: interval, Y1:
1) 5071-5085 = 5072.25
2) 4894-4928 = 4900.06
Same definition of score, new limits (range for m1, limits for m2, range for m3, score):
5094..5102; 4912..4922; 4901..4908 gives -98.1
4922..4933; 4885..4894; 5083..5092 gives -98.1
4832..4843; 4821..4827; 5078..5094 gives -98.9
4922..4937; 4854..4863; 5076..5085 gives -98.5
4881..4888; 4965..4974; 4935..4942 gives -98.7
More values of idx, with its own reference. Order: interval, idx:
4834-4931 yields 4929.48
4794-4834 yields 4821.71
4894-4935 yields 4929.48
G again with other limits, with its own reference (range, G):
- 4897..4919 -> 4911.35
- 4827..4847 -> 4830.60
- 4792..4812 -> 4795.14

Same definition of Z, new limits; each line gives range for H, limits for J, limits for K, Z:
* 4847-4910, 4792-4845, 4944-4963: -47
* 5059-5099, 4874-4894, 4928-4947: -121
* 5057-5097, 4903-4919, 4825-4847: 87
